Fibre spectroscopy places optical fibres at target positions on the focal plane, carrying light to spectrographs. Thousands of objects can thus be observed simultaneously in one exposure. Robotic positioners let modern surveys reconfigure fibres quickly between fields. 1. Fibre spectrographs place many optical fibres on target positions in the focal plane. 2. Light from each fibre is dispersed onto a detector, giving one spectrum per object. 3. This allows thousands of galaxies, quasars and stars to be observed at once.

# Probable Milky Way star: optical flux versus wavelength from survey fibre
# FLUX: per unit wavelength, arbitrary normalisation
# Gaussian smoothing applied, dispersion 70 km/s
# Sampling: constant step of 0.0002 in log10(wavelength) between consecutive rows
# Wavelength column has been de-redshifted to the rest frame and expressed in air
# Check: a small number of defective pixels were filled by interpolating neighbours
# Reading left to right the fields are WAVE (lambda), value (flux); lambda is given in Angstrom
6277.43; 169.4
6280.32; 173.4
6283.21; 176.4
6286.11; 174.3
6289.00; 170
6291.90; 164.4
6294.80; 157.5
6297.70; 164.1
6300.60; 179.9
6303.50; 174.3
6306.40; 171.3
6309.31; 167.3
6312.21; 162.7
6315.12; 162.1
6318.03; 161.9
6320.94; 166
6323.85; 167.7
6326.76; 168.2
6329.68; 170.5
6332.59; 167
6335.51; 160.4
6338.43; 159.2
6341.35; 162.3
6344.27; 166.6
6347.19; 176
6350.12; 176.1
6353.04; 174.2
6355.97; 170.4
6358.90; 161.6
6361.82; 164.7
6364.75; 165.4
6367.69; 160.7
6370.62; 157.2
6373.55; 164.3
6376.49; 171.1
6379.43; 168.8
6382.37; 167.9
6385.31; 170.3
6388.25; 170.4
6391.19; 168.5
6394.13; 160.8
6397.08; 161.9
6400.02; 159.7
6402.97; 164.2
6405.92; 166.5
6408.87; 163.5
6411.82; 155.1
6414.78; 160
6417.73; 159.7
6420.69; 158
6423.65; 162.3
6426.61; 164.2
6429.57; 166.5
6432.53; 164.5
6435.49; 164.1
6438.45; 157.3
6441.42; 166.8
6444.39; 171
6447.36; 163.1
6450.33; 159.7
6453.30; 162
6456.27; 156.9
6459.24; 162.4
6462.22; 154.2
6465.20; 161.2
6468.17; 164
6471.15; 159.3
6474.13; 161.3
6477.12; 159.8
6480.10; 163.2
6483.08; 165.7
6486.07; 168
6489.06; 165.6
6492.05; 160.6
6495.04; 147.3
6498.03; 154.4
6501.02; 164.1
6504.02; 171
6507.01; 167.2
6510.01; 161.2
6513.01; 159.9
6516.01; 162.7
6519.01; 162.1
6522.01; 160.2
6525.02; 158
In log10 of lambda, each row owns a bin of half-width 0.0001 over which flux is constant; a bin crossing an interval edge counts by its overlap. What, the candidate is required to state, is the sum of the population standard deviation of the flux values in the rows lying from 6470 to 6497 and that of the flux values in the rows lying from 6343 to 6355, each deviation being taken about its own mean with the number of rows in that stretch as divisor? 9.6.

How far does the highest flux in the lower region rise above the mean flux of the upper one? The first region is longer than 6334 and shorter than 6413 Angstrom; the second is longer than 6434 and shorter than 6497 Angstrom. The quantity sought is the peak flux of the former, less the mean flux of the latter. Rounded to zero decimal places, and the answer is 15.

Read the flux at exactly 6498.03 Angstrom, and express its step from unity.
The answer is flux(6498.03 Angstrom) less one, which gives 153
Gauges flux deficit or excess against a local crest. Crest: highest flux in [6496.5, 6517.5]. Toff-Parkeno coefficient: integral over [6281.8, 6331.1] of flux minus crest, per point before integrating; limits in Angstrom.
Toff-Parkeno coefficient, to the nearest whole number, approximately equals -141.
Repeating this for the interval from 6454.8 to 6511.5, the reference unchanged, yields -542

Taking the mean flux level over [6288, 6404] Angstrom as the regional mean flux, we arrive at 166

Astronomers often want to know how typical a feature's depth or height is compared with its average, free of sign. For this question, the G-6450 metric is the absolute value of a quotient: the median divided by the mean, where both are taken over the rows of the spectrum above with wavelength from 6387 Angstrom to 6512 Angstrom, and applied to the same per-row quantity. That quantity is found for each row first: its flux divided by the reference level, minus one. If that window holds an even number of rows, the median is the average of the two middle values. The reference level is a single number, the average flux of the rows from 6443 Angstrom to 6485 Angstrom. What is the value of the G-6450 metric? 1.1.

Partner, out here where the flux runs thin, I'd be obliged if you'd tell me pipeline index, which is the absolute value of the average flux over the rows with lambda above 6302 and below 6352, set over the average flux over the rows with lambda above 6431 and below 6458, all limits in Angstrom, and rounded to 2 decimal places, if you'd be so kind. 1.03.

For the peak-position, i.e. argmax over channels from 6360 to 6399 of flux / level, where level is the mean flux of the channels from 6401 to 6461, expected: 6376.49 Angstrom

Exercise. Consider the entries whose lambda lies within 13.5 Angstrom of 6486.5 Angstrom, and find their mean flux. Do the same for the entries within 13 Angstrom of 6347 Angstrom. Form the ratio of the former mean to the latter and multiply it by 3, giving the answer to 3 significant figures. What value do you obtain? 2.88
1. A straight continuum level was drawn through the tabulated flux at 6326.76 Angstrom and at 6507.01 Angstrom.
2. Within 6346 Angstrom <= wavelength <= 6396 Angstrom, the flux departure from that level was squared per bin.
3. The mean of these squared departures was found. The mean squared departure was 28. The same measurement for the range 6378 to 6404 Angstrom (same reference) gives 20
